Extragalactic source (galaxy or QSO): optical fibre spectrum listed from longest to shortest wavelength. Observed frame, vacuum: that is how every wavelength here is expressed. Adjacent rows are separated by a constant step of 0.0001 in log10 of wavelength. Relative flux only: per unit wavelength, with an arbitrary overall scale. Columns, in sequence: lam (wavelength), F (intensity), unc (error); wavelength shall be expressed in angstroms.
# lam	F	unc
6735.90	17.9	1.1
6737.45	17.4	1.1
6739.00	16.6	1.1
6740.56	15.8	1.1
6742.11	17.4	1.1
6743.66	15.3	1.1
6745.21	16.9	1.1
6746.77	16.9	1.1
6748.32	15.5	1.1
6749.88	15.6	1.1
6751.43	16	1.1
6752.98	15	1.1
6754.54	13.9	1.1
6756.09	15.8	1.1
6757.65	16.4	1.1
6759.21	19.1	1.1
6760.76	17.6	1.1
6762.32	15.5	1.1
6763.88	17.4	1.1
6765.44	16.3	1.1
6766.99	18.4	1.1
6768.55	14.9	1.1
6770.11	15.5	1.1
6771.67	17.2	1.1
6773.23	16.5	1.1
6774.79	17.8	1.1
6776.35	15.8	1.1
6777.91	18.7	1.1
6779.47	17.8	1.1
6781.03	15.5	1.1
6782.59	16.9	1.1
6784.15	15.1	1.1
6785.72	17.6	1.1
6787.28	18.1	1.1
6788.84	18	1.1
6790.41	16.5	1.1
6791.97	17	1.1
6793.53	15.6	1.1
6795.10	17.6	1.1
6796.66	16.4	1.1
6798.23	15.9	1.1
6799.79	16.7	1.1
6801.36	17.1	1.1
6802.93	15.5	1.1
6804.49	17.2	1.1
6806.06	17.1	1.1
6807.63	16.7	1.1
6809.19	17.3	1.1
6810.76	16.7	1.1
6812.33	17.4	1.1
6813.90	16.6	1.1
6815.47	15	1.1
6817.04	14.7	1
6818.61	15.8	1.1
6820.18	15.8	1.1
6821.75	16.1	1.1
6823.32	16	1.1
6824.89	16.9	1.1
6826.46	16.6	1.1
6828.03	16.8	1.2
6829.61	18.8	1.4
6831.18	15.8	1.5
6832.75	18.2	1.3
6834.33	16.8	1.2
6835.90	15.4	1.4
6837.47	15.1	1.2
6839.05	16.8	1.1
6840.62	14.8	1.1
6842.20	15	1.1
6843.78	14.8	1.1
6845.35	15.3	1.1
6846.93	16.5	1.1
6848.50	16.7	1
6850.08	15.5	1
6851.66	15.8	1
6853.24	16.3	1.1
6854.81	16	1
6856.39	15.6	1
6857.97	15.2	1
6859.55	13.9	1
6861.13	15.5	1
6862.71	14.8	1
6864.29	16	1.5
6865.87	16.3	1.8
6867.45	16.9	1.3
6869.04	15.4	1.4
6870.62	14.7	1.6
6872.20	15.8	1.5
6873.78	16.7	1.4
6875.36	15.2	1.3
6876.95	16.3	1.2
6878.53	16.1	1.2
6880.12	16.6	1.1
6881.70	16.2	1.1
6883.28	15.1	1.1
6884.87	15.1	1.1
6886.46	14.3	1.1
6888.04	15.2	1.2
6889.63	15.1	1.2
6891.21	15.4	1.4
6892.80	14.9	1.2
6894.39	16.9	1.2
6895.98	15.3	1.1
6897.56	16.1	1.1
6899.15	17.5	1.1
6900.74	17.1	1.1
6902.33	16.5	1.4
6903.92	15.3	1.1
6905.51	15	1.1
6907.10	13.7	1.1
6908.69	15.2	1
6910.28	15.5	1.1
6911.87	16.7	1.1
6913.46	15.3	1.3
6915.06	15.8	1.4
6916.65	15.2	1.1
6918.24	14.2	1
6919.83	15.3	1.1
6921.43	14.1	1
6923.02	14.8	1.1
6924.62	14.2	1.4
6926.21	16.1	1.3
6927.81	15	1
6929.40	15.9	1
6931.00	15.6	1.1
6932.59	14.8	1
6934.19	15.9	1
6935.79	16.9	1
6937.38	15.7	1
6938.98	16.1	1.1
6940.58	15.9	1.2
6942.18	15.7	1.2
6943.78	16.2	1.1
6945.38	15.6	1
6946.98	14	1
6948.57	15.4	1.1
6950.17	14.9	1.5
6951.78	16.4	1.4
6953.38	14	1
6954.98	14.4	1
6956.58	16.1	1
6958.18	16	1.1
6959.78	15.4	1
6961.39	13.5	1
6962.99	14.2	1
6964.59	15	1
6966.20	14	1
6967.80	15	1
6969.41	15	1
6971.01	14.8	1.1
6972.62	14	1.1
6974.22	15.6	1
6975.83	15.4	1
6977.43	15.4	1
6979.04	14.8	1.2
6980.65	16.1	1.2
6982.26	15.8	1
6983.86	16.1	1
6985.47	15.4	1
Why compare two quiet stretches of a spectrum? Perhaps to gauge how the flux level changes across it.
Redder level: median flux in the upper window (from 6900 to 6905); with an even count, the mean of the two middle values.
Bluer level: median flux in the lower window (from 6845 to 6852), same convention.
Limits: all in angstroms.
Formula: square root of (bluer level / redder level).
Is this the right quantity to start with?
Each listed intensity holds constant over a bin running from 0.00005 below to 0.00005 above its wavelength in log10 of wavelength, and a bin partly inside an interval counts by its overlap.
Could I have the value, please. 0.98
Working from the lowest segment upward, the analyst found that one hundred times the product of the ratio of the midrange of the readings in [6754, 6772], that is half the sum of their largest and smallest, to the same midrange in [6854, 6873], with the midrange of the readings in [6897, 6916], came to 1671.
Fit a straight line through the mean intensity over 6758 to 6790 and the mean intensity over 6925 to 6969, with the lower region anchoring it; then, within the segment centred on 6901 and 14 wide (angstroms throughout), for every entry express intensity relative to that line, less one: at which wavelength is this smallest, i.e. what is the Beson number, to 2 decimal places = 6907.10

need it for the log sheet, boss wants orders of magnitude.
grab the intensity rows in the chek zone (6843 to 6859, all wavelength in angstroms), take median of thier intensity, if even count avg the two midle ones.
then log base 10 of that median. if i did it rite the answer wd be 1.20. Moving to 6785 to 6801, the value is 1.23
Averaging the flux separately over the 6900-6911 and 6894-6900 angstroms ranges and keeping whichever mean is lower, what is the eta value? 15.5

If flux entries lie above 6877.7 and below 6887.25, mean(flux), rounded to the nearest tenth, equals 15.6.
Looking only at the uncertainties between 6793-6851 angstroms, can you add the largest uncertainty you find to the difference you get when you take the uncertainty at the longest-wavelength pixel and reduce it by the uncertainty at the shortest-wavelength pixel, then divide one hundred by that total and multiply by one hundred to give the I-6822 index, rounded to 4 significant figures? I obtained 7143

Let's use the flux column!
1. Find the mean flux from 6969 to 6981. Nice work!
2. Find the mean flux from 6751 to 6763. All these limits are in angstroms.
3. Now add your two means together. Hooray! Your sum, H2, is 31.3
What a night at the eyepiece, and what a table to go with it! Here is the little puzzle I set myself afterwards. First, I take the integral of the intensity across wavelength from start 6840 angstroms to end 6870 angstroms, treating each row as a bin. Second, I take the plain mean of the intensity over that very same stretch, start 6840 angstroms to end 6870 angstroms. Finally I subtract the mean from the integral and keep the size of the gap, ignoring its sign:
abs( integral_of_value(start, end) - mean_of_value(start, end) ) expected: 452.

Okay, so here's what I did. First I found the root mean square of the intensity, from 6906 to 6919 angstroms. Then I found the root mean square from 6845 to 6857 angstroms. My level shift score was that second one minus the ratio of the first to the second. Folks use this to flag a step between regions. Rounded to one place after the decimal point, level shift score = 15.0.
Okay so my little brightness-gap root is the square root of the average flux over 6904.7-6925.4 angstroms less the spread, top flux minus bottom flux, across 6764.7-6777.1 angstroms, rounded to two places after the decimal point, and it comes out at 3.39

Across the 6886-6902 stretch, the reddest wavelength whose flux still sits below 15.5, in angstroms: 6895.98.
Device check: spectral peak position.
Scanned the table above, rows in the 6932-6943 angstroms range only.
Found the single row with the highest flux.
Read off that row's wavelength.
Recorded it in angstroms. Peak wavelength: 6935.79 angstroms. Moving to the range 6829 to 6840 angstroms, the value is 6829.61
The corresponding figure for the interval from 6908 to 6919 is 6911.87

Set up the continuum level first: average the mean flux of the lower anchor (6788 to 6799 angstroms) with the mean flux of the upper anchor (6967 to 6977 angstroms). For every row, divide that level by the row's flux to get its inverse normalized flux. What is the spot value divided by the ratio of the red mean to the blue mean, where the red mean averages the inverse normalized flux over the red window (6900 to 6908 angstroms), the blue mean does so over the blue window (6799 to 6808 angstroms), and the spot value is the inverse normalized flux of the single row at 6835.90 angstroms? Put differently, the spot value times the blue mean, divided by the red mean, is 0.95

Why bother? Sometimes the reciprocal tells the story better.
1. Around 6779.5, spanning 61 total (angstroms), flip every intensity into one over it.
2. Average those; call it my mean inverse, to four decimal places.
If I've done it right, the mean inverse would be 0.0604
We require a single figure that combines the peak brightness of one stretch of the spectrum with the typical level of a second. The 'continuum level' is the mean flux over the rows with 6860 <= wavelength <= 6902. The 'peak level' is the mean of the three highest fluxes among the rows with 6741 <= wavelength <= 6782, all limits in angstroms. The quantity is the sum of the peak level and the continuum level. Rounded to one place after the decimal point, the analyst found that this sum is 34.5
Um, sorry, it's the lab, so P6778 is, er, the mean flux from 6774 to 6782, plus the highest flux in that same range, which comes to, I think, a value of 35.8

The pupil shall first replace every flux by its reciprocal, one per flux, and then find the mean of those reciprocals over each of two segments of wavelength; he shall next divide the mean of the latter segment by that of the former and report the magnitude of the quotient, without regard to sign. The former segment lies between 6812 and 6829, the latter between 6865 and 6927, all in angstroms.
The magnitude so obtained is 1.04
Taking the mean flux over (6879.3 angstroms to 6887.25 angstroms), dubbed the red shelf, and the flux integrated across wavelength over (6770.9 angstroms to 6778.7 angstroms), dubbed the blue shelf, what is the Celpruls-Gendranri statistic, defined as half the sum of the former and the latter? 74.8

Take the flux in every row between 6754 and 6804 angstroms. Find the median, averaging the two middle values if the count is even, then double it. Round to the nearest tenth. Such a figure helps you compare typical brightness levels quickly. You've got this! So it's 33.2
